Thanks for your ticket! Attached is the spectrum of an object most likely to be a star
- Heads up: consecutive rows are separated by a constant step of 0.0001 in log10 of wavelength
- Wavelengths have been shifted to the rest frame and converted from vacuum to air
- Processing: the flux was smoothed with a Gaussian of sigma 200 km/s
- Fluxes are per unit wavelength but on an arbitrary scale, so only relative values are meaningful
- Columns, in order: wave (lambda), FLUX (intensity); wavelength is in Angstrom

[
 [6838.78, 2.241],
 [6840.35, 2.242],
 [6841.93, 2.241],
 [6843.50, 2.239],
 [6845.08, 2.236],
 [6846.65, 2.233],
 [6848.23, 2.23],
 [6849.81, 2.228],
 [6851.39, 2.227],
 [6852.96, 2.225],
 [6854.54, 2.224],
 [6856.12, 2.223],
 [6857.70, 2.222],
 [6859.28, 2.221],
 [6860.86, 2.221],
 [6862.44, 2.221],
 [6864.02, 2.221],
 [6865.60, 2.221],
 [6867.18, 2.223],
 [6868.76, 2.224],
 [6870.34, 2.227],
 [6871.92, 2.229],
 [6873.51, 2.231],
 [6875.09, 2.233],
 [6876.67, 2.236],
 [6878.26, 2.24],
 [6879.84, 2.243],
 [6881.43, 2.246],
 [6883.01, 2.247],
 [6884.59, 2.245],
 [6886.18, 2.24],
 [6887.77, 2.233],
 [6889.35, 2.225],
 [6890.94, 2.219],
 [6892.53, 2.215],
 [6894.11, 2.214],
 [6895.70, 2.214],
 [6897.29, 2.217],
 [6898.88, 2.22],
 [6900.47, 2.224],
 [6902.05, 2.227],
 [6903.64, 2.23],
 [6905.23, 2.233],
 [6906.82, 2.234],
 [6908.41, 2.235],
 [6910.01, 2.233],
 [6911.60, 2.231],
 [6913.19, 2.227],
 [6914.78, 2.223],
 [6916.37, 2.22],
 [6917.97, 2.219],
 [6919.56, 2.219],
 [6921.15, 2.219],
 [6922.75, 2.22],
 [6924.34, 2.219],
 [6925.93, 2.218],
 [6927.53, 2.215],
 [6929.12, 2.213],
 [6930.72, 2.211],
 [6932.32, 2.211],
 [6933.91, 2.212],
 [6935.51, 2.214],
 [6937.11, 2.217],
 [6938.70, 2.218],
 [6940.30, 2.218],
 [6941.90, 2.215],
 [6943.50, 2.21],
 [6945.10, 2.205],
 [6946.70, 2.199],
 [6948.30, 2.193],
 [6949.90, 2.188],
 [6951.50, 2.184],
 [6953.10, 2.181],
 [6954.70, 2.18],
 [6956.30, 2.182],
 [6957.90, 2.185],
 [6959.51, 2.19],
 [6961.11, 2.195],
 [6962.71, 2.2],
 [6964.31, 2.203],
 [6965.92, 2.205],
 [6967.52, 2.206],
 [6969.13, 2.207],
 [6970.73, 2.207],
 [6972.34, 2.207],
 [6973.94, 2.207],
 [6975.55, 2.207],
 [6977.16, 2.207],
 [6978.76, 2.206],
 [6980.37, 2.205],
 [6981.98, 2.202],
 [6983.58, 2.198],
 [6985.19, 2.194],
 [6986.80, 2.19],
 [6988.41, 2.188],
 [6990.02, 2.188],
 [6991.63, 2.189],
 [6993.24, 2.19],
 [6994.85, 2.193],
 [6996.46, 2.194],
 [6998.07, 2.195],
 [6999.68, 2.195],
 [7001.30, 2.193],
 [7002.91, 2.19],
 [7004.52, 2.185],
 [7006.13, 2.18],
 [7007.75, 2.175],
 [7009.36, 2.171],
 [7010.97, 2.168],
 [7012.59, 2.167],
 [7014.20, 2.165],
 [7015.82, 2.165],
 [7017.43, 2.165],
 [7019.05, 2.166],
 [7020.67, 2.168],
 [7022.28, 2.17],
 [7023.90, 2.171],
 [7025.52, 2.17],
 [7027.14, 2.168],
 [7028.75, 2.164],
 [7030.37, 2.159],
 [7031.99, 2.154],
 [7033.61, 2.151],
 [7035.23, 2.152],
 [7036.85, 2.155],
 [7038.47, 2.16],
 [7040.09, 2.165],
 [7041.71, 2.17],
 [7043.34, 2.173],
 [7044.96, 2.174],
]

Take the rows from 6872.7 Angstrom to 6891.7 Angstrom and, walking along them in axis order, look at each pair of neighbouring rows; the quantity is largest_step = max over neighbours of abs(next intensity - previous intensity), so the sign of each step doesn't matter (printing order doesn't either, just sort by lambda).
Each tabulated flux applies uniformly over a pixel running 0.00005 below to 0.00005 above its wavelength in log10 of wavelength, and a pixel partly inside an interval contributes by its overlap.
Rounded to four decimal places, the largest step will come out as 0.0080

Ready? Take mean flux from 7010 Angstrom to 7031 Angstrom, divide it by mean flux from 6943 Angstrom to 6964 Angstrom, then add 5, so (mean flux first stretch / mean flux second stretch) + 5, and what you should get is 5.99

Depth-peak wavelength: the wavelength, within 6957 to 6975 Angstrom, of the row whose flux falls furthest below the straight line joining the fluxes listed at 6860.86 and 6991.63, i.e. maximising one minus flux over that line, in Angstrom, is 6957.90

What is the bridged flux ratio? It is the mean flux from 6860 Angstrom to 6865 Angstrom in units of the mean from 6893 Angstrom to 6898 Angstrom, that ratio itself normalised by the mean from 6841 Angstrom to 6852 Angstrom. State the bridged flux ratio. 0.449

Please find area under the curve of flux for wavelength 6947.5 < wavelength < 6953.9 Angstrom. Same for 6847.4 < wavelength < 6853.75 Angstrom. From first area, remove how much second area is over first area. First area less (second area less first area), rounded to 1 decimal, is 13.9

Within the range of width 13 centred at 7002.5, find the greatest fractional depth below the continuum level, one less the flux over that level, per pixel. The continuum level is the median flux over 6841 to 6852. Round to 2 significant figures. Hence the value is 0.026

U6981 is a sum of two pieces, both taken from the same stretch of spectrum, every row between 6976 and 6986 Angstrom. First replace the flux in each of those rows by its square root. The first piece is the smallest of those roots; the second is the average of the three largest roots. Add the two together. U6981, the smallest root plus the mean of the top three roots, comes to 2.97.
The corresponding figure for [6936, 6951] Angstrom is 2.97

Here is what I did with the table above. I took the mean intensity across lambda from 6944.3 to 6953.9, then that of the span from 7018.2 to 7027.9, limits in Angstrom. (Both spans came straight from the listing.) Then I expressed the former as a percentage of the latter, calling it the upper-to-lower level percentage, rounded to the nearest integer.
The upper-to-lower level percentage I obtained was 101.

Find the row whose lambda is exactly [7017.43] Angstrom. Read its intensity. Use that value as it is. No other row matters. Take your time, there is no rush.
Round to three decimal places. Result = 2.165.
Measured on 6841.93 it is 2.241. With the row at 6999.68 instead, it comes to 2.195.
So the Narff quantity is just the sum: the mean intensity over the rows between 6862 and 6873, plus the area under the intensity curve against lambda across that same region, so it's 27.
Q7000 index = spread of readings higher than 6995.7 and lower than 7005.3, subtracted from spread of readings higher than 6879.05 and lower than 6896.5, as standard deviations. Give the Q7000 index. 0.010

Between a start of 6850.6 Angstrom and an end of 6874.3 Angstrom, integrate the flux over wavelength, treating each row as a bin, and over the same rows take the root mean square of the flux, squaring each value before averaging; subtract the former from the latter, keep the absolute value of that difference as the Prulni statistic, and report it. 50.49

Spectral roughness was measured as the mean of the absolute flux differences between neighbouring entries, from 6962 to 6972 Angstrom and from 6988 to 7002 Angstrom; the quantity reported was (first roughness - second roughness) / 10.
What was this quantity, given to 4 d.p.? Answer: 0.0000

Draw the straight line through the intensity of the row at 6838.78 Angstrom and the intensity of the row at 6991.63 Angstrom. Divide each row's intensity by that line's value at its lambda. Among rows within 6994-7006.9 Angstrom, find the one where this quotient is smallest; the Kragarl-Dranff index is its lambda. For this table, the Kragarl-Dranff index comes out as 7006.13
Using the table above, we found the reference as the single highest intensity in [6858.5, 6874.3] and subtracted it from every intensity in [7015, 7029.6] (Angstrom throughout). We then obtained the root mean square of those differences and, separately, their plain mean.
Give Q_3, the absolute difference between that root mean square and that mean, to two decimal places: 0.13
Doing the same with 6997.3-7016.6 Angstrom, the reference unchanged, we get 0.11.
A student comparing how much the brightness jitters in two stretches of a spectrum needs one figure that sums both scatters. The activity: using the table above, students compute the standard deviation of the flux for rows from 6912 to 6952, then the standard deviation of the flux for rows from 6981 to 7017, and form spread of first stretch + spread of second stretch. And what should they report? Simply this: 0.022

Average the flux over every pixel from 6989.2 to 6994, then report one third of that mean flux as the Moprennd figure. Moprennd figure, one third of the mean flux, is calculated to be 0.730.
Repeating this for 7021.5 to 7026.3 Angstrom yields 0.723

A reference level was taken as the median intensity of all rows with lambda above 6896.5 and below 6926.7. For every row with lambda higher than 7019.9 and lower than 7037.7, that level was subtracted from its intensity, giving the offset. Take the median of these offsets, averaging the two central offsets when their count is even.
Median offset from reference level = -0.059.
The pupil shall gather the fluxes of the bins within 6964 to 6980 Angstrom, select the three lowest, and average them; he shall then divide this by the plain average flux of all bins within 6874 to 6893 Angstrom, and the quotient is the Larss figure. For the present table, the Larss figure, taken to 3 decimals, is 0.986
